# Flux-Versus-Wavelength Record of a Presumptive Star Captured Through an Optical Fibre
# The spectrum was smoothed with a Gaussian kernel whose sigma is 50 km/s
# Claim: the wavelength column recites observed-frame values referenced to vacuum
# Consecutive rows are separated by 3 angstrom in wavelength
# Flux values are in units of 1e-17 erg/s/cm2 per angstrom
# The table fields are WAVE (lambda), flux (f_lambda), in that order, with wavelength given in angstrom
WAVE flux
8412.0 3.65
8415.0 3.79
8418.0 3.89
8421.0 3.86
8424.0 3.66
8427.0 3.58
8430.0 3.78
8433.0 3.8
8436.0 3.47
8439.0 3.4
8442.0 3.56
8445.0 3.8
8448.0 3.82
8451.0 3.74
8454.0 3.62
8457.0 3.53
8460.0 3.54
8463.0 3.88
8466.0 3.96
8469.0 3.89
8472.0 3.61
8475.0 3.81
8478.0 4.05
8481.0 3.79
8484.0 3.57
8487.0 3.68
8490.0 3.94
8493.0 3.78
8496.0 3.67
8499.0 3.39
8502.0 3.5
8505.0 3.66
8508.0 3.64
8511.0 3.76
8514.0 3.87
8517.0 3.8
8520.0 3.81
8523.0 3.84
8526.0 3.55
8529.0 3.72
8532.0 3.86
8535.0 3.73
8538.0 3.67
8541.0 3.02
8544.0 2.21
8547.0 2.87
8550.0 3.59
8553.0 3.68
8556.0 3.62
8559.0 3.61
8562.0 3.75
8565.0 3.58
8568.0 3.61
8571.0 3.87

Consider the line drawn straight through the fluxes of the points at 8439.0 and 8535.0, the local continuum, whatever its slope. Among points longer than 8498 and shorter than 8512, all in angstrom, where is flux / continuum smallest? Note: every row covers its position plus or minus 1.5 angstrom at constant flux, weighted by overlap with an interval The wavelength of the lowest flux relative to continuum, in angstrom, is 8499.0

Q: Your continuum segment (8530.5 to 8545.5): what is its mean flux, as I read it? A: 3.30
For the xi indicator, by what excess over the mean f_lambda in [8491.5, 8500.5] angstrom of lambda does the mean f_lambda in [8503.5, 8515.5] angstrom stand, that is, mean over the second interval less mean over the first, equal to 0.12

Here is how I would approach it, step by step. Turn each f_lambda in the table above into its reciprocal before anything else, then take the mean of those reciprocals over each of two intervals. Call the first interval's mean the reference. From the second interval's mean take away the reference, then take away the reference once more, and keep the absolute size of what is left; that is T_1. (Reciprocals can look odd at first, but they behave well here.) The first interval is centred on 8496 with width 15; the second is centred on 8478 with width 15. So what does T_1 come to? 0.283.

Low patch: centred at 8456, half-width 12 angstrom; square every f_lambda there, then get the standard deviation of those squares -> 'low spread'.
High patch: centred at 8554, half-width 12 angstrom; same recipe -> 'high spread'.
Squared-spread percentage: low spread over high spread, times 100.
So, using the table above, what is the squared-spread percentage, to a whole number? 36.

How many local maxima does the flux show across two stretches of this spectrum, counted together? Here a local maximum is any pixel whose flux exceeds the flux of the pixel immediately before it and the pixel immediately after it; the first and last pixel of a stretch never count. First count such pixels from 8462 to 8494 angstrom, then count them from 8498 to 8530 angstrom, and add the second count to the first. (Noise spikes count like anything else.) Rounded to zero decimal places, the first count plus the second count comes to 6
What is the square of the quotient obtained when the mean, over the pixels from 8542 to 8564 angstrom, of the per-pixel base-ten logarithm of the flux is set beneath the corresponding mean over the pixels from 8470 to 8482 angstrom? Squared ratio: 1.27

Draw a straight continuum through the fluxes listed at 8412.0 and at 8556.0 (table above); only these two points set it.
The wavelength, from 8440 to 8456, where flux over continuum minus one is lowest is 8442.0 angstrom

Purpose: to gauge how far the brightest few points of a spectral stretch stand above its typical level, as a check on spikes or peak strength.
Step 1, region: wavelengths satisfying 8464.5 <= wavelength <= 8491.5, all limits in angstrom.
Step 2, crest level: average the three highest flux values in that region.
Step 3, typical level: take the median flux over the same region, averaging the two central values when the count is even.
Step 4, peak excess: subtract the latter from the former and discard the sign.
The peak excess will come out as 0.17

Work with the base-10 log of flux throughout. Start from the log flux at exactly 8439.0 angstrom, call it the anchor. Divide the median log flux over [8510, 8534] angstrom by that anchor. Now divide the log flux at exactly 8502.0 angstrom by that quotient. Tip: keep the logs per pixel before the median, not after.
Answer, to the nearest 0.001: 0.498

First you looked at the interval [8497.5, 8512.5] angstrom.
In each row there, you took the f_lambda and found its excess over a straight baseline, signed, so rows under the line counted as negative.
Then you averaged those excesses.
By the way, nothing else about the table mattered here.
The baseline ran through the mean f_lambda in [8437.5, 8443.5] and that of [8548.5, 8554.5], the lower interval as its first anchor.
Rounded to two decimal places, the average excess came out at 0.02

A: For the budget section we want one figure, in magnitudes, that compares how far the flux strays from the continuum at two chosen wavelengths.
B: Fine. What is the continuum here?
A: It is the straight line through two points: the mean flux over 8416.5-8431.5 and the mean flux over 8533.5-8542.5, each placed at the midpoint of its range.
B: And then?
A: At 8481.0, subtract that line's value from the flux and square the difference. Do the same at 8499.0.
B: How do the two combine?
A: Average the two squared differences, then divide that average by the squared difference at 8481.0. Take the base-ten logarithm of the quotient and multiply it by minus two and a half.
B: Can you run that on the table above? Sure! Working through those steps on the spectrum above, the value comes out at 0.0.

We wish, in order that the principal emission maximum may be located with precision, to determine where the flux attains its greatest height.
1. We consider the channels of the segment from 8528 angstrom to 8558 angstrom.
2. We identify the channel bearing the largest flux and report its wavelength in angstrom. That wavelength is 8532.0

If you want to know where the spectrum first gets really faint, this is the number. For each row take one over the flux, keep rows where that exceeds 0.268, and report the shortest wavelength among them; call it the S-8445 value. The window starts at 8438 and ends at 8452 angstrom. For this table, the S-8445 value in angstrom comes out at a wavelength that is 8439.0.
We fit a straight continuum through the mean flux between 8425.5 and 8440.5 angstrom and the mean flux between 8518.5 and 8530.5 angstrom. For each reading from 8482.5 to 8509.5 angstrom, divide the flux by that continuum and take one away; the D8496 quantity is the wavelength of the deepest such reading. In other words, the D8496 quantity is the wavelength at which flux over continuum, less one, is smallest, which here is 8499.0 angstrom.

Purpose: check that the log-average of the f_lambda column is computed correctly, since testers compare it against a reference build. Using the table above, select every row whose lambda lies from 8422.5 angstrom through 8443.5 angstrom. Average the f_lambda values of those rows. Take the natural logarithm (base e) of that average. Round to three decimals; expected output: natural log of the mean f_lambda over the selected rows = 1.283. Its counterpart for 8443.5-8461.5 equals 1.302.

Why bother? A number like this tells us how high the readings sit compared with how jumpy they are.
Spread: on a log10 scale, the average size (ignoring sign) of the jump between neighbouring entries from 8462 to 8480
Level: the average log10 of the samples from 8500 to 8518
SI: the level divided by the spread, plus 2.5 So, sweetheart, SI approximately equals 31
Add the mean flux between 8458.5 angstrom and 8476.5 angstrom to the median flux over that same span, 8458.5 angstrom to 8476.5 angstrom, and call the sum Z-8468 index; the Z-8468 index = 7.63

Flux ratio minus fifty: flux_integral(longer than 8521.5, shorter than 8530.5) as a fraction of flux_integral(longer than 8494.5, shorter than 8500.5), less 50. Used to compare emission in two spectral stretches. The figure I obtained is -48.4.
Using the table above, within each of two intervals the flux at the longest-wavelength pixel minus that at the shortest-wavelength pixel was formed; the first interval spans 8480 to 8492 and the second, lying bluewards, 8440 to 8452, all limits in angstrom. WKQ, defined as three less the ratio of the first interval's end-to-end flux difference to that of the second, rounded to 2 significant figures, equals 2.2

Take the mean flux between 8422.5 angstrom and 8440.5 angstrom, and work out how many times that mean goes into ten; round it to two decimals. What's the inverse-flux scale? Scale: 2.77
